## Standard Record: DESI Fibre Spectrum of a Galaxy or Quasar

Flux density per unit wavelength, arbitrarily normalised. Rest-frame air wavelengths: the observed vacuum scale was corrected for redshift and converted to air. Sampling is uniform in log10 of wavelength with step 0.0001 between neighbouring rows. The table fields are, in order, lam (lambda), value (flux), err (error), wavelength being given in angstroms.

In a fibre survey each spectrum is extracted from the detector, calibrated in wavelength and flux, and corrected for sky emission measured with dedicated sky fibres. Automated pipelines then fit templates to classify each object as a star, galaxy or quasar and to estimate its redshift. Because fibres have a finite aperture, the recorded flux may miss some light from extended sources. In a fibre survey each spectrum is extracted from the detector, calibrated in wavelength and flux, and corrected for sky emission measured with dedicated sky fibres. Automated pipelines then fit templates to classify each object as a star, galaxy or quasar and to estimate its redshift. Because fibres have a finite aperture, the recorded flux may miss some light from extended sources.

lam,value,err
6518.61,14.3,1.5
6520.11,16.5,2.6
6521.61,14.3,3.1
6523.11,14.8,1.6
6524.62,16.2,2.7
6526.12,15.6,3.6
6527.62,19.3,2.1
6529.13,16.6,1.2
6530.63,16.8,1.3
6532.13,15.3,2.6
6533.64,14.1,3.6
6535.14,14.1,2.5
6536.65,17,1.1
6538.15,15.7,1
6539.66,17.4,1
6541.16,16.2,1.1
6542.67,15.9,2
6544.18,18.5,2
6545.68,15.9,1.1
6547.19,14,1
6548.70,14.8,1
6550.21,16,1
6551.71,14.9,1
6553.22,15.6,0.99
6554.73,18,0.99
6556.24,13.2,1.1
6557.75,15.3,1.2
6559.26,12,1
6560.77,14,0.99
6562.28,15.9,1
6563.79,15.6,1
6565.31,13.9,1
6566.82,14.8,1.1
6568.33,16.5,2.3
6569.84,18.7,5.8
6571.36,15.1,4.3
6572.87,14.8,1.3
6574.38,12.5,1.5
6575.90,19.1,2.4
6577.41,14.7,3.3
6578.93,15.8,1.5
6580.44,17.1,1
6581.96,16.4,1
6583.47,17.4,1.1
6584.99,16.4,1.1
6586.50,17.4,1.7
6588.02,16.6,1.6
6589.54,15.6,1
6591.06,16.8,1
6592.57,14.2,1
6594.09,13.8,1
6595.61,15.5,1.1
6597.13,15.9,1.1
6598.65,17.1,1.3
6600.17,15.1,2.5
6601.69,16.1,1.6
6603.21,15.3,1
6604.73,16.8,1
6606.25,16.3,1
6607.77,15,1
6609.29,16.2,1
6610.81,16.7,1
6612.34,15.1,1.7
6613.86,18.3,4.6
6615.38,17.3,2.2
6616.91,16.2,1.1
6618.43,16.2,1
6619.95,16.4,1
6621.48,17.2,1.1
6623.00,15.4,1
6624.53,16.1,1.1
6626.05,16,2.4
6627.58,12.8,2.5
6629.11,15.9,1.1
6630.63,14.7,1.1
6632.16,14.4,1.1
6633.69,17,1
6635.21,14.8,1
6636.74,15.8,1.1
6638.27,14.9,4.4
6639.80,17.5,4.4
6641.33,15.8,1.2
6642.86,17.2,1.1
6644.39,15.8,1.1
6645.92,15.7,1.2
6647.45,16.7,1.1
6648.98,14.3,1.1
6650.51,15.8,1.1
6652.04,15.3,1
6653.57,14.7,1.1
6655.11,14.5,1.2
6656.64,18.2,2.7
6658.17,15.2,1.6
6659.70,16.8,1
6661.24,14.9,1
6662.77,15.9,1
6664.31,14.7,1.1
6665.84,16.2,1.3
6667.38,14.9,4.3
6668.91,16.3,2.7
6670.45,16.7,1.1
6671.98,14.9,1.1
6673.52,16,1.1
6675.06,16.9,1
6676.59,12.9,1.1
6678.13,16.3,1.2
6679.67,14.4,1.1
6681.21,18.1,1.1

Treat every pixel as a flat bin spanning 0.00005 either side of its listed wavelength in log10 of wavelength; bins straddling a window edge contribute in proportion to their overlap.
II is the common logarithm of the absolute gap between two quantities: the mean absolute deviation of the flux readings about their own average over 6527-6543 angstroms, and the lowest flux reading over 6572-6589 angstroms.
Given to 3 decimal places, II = 1.057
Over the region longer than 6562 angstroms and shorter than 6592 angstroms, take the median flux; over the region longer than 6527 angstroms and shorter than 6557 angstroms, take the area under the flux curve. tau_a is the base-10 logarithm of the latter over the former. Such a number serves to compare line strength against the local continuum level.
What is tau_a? 1.47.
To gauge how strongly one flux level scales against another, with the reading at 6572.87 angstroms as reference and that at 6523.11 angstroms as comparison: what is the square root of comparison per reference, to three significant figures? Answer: 1.00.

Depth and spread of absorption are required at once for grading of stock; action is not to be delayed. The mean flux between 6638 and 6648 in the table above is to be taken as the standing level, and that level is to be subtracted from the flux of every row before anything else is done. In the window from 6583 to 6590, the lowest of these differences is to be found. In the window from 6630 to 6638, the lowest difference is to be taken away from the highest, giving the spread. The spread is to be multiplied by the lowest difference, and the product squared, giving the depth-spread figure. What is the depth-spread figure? 3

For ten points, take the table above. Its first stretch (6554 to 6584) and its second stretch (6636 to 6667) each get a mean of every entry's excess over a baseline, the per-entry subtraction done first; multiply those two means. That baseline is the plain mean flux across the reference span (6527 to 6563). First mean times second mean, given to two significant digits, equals -0.016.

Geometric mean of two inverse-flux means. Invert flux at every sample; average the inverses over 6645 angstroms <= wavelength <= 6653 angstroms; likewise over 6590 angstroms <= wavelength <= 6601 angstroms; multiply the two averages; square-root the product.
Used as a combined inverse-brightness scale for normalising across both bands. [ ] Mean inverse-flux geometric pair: 0.0647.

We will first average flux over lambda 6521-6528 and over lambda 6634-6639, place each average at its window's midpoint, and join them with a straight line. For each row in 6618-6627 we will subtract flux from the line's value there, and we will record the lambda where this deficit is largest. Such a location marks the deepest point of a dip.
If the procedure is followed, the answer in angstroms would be 6623.00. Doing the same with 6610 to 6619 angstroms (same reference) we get 6612.34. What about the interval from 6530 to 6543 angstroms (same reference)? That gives 6533.64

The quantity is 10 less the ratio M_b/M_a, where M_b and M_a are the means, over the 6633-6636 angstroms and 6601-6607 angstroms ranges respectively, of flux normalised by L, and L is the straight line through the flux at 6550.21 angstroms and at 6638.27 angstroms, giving 8.99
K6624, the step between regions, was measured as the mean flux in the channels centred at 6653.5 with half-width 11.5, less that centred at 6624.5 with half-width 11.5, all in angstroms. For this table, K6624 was -0.20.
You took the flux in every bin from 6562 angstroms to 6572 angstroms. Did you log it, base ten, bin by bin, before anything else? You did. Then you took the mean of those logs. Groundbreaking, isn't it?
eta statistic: 1.20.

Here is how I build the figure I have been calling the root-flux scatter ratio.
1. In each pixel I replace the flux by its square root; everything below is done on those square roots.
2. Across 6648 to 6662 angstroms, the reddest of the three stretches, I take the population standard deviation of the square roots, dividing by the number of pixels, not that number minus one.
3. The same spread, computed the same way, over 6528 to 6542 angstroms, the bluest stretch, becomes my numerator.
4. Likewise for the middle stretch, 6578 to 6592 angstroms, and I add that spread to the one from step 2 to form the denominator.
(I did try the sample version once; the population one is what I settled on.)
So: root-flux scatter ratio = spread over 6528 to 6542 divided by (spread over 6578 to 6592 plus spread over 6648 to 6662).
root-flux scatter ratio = 0.65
